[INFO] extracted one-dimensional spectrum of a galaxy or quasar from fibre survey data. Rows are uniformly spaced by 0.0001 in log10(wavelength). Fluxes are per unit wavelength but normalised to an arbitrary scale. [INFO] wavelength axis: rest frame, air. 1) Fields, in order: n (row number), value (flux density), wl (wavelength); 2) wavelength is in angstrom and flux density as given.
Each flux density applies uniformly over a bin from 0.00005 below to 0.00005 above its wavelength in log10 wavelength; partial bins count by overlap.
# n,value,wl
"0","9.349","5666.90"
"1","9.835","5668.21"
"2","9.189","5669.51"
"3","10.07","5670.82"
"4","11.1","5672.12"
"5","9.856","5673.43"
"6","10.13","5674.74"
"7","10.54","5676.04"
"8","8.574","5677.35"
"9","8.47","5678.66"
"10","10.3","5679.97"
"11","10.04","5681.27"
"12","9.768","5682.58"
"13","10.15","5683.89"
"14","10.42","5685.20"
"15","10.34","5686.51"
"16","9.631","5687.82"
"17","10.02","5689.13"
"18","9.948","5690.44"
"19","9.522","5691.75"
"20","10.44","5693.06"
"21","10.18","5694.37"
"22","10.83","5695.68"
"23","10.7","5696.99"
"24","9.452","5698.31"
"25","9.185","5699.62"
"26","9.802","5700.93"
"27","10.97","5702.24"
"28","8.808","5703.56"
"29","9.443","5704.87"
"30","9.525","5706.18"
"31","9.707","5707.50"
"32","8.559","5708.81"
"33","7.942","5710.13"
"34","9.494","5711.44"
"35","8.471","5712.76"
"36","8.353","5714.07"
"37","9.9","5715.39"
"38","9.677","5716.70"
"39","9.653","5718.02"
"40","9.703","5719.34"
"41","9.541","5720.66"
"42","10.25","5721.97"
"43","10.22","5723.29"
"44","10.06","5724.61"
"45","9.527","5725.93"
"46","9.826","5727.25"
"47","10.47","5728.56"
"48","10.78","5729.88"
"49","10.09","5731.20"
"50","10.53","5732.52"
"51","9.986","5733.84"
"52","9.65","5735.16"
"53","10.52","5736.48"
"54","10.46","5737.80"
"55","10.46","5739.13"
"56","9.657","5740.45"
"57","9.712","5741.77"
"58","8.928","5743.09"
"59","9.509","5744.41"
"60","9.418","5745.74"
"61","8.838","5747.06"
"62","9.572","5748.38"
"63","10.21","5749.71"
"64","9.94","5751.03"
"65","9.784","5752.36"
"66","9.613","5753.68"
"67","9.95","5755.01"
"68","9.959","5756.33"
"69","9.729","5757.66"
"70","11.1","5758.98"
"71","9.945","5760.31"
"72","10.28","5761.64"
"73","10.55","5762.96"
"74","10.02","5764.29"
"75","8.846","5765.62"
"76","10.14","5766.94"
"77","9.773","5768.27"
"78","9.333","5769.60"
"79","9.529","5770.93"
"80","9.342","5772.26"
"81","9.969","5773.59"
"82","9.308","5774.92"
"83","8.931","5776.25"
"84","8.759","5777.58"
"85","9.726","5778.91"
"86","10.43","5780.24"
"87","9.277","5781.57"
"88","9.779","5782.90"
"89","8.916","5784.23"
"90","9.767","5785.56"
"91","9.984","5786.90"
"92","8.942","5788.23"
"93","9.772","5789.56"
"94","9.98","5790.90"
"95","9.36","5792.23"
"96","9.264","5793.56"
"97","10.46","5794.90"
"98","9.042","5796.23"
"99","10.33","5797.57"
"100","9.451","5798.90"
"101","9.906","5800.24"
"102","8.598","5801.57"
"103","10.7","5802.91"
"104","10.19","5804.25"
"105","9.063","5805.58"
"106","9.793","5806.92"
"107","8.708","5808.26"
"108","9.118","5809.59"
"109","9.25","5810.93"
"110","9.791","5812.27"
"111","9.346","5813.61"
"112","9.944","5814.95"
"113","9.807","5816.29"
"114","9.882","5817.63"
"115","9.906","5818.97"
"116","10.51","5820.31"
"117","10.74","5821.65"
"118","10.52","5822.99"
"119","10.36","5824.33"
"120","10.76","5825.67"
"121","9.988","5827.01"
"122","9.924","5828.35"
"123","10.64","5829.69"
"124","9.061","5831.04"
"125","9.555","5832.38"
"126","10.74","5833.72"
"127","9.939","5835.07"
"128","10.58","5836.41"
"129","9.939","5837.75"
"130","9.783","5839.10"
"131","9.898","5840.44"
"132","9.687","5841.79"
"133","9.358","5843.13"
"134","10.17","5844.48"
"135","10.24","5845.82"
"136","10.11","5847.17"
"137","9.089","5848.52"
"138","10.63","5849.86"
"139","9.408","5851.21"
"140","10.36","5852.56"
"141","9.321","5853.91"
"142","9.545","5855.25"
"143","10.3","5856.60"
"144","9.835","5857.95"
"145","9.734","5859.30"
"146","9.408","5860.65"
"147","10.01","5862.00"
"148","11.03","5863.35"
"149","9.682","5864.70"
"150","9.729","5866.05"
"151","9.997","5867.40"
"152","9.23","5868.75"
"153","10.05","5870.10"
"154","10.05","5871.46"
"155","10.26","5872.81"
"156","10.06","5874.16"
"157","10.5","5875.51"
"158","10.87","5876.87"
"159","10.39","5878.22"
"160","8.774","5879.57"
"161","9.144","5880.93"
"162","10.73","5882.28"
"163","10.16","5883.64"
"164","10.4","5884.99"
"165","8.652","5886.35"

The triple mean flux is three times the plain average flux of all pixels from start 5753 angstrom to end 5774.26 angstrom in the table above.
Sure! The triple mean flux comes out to 29.6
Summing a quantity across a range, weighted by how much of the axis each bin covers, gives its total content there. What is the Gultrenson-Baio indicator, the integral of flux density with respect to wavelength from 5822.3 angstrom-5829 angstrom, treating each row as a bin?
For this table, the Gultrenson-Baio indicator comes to 69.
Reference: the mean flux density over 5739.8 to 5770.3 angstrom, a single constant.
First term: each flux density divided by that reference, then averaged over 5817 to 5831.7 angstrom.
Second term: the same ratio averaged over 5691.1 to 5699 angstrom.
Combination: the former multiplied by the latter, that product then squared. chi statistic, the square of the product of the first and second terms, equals 1.18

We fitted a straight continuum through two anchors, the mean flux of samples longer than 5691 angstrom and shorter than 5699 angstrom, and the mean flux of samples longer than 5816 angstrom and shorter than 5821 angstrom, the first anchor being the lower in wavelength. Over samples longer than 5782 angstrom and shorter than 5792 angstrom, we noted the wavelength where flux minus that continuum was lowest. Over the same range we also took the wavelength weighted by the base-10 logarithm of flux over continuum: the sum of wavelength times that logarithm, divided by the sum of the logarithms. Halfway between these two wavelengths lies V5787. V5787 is 5785.3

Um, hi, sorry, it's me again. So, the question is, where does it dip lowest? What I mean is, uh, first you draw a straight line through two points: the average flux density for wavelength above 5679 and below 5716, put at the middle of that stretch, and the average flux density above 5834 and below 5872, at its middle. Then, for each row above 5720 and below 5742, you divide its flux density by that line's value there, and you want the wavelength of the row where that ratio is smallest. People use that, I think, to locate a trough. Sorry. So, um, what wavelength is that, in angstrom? 5725.93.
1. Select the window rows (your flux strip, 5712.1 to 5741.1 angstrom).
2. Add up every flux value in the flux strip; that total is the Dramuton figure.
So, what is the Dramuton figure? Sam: 218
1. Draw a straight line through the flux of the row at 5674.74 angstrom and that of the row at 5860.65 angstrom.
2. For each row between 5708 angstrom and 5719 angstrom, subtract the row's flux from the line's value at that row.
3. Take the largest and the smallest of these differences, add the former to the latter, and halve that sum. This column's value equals 1.1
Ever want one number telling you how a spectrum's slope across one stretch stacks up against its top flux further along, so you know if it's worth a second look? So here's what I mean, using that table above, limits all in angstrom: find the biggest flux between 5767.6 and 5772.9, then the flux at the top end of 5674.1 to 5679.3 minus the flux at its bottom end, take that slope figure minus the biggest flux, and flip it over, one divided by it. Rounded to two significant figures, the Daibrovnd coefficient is -0.087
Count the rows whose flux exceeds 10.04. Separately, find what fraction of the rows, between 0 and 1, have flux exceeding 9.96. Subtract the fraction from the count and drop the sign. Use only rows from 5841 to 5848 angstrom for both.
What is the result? 2.4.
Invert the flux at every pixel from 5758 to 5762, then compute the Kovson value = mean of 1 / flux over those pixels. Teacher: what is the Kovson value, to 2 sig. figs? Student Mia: 0.096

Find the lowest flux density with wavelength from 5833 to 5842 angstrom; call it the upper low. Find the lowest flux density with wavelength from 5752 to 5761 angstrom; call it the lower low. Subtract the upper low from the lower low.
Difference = -0.1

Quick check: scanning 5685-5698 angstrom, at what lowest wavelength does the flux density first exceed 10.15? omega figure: 5685.20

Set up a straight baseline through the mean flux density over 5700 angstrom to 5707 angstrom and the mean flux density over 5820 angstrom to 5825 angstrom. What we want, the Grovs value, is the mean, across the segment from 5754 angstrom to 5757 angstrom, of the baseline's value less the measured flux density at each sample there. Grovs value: 0.1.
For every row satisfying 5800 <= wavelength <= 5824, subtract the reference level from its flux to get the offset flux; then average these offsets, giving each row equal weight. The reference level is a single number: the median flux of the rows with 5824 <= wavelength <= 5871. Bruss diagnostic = -0.17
